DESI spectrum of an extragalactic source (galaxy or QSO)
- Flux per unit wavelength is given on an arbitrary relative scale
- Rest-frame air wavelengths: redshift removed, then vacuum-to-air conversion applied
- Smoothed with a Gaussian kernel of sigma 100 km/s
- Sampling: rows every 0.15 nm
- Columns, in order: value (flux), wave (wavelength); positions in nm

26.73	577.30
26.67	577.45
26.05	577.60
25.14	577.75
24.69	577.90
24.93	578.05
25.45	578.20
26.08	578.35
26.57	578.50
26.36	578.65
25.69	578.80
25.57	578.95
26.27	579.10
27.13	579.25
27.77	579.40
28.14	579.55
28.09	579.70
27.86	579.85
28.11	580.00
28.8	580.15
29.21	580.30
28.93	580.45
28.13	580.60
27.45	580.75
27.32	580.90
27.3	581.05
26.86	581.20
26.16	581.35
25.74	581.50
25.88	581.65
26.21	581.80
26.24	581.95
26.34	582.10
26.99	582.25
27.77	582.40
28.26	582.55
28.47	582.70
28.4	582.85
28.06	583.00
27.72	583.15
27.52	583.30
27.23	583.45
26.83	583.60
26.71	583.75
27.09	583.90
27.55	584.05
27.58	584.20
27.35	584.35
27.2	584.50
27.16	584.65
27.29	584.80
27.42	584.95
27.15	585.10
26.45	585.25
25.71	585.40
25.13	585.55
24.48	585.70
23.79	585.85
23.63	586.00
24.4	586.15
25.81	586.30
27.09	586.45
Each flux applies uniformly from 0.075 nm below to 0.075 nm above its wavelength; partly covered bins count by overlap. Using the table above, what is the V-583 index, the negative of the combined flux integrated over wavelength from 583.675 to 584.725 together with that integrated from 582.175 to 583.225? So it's -57.9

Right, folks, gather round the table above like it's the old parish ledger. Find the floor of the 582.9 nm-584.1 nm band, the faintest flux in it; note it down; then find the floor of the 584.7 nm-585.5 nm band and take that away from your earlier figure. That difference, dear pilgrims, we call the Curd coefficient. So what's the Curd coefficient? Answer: 1.0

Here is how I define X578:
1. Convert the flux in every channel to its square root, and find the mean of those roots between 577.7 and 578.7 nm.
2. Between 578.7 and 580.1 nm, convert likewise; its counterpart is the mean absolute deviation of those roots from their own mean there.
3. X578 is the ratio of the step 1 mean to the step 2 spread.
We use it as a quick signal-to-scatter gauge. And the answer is 58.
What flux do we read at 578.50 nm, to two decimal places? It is 26.57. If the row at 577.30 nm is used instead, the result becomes 26.73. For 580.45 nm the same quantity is 28.93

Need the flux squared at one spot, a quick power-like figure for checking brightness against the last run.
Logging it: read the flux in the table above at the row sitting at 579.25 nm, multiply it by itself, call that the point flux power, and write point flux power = 736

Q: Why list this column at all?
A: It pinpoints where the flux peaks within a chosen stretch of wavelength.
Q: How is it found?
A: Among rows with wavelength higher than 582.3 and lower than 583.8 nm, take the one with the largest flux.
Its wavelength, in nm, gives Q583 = 582.70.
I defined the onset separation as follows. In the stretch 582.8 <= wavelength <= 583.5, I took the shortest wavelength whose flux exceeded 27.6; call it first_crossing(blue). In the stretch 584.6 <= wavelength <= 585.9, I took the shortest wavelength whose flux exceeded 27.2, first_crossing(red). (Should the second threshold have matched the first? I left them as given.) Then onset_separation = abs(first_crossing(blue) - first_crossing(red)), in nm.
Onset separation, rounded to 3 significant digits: 1.95 nm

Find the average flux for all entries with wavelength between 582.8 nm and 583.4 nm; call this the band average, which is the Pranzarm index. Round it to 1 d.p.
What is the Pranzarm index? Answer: 27.9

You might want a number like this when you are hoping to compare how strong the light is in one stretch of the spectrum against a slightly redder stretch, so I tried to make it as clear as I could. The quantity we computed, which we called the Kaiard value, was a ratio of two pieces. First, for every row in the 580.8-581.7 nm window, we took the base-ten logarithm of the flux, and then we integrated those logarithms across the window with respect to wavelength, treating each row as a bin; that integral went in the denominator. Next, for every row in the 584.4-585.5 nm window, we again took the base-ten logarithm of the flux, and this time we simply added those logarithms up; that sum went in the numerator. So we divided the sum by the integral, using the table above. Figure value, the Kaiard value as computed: 7.8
